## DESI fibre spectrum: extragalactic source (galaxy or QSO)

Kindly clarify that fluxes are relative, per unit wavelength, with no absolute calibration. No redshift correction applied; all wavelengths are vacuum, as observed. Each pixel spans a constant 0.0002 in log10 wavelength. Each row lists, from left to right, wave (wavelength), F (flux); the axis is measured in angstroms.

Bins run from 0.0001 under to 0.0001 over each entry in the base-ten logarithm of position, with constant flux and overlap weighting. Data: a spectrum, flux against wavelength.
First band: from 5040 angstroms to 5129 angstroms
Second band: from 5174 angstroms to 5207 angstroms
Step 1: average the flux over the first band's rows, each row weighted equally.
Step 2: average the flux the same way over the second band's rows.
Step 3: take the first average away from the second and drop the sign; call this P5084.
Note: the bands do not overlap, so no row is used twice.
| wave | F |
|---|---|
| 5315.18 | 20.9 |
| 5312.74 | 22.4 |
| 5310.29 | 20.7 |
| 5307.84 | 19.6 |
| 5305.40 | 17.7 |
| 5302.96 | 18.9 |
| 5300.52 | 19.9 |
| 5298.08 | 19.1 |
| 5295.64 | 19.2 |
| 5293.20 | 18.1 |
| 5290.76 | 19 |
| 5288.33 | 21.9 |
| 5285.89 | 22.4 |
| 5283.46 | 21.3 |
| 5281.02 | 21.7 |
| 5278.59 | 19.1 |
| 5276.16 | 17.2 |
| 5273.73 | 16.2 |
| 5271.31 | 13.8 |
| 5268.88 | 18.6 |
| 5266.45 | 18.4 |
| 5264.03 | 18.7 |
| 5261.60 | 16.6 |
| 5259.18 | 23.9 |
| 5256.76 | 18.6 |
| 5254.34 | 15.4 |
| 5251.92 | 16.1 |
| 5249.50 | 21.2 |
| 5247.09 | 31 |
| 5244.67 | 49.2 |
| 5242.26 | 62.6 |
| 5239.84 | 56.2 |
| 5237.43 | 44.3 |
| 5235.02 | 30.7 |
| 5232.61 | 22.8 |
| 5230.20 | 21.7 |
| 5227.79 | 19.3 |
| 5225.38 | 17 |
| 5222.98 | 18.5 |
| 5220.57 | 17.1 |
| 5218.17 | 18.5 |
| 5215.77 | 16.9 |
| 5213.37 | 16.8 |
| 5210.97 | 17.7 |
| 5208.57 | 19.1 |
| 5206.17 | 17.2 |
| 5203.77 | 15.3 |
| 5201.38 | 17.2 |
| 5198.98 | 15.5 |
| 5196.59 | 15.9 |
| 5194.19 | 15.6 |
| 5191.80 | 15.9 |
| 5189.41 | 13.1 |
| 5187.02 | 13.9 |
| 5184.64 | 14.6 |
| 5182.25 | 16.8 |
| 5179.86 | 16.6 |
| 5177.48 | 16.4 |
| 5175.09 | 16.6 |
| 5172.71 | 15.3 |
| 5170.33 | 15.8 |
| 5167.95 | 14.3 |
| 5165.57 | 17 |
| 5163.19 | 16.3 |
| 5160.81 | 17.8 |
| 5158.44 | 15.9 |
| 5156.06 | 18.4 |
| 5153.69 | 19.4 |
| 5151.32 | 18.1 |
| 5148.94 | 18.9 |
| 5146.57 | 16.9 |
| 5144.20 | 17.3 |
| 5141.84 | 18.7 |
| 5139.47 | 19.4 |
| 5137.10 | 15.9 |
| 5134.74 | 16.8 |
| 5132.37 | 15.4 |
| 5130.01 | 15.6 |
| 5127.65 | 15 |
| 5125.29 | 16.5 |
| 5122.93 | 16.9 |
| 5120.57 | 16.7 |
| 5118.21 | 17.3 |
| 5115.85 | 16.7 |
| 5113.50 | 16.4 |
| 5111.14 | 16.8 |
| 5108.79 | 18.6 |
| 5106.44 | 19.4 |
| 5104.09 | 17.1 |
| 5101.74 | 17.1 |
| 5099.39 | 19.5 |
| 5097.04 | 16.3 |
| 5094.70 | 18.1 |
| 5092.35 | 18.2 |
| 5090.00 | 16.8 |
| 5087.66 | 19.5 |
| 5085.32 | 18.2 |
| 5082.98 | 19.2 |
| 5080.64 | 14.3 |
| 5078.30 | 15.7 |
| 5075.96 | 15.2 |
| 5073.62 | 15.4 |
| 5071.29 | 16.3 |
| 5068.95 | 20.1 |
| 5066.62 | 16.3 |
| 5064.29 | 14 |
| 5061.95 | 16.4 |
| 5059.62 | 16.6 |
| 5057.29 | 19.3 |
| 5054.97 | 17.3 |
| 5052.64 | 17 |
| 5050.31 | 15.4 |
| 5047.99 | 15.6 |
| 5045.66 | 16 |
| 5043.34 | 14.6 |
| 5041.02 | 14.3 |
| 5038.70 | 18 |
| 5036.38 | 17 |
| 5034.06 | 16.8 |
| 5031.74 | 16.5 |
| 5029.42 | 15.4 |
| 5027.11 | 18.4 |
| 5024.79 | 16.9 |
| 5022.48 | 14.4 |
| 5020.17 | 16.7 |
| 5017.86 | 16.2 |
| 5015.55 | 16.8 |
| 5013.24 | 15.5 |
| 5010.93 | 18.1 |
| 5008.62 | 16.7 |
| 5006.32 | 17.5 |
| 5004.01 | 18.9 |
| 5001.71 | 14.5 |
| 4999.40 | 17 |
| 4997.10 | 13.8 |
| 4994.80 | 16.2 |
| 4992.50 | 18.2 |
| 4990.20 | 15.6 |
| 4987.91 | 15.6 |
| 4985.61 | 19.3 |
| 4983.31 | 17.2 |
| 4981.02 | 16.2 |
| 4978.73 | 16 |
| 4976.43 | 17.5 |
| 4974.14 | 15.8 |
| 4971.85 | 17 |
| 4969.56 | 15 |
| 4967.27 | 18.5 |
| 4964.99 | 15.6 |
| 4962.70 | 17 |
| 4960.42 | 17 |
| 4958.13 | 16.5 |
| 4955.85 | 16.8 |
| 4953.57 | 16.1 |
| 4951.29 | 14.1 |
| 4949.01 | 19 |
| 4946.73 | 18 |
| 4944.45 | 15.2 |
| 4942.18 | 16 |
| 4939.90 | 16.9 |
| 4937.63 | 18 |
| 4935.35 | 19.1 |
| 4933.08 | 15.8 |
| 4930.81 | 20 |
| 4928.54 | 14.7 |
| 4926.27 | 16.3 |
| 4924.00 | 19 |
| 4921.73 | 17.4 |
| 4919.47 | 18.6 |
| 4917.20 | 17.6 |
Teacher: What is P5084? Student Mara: 1.1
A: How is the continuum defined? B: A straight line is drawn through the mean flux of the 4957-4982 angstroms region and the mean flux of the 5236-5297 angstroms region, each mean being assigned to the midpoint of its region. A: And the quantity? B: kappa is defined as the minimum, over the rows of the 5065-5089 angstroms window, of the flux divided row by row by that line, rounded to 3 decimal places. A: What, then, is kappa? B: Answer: 0.728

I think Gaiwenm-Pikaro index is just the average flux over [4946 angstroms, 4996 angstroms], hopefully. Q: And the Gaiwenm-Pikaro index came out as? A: 16.7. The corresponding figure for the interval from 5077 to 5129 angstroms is 17.3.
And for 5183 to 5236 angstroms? 17.7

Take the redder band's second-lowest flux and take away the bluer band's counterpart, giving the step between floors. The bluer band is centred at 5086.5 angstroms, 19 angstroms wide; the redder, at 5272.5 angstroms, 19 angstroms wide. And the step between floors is 0.5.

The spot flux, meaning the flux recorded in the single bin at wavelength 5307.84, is 19.6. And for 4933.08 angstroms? 15.8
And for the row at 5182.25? 16.8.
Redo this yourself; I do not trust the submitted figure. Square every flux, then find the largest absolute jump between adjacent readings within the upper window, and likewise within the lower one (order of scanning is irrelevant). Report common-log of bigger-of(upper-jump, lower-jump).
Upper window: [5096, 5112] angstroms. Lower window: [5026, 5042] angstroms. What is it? 2.08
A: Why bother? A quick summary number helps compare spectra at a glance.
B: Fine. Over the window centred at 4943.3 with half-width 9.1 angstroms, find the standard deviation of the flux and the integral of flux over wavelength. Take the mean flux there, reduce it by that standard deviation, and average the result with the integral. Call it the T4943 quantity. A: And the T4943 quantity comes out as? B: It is 163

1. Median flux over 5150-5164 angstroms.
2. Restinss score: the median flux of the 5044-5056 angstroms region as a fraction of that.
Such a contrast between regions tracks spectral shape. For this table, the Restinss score 0.89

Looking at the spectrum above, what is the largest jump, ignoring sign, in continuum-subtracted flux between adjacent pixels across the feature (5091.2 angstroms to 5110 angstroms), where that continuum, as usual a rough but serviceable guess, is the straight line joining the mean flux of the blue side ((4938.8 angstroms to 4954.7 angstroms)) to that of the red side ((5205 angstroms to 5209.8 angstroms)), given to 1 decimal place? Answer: 3.2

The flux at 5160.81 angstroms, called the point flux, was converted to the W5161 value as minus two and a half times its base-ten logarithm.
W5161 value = -3.13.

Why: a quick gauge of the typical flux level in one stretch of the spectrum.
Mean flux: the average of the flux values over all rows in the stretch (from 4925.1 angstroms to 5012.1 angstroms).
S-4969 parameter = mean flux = 16.8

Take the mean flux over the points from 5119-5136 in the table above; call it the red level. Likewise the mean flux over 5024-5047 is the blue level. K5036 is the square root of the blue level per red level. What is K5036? 1.01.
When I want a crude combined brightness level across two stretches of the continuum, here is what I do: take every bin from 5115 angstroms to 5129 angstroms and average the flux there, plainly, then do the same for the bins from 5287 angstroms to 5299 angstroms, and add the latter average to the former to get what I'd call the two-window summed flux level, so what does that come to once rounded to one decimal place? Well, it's 36.0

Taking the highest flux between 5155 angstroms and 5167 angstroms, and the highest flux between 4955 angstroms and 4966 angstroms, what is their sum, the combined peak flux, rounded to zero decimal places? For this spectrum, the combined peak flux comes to 35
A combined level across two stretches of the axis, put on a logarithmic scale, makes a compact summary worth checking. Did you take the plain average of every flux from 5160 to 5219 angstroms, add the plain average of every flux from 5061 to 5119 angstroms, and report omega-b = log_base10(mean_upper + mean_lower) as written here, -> 1.52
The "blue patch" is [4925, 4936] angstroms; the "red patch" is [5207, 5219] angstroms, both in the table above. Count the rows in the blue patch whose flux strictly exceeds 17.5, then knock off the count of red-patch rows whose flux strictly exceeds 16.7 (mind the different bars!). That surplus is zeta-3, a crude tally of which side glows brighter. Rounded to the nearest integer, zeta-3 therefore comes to -3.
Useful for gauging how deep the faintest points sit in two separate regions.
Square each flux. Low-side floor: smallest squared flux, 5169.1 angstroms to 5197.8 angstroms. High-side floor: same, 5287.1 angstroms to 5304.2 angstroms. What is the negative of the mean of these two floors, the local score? -250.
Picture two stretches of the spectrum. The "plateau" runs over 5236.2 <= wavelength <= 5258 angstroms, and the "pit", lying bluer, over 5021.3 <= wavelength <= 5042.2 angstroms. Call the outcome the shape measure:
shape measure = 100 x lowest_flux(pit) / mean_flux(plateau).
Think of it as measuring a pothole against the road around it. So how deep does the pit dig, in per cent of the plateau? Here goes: 41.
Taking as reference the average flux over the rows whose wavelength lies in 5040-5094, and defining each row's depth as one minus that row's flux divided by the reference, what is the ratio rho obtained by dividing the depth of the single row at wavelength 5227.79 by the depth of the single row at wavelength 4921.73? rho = 3.4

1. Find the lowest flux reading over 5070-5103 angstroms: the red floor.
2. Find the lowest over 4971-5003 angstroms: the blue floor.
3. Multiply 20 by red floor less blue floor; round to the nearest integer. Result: 10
